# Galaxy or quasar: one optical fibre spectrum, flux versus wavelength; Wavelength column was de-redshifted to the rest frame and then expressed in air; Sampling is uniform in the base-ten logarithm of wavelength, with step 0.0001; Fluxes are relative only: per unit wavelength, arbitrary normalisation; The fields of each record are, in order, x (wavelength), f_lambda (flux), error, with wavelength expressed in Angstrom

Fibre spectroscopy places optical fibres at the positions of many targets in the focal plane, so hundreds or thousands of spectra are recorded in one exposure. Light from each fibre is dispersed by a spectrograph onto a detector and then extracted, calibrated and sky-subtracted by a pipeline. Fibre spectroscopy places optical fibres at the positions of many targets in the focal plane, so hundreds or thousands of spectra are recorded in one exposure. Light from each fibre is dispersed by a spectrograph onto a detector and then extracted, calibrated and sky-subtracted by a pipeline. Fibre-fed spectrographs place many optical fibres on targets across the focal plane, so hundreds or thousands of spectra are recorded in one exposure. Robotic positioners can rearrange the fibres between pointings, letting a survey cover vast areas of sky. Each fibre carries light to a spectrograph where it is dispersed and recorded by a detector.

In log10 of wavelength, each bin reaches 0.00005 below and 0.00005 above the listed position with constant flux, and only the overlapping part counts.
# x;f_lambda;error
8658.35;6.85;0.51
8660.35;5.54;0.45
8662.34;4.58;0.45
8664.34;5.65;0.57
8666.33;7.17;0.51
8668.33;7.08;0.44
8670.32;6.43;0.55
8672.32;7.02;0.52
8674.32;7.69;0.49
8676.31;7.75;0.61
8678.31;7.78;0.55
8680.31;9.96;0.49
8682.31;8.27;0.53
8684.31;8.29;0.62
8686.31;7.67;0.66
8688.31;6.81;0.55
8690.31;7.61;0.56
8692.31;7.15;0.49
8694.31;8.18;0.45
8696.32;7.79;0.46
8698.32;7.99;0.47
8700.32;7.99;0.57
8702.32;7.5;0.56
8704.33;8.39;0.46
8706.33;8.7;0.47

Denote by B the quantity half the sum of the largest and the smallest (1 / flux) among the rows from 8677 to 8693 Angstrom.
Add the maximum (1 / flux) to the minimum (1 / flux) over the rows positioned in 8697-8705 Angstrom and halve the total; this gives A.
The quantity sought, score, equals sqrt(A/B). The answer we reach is 1.01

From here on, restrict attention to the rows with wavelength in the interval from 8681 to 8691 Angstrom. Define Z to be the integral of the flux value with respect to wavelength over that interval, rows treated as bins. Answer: 78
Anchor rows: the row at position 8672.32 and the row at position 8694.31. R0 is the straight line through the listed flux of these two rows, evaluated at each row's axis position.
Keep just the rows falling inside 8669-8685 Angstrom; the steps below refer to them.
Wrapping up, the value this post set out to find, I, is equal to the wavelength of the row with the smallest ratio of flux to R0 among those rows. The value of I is 8670.32 Angstrom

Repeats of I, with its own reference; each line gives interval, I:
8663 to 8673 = 8664.34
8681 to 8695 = 8688.31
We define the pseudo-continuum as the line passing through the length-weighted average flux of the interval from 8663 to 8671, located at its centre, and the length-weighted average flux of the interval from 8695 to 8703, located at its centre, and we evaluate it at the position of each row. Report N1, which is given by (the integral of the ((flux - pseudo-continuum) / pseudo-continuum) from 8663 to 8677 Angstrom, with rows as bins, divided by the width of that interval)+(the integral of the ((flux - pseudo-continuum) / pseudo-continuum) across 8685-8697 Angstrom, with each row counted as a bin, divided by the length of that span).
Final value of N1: 0.04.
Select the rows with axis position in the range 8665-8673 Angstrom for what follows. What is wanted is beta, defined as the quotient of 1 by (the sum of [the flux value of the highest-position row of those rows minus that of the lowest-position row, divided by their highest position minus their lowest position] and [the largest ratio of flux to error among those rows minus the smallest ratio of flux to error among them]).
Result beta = 0.23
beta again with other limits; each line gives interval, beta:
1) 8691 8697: 0.27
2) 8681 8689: 0.27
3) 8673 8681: 0.12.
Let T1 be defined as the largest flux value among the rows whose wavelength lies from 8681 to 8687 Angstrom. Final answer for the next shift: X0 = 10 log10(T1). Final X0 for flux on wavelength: 9.19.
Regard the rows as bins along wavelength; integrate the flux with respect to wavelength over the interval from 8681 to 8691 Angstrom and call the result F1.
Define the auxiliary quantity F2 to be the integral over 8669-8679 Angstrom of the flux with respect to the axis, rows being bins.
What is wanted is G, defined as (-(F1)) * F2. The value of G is -5708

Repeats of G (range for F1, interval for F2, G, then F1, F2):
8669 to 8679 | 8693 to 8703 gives -5767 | 73.2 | 79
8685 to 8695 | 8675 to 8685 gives -6287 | 74.9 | 84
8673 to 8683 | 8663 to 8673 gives -5435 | 82.5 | 66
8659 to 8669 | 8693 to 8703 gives -4725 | 59.9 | 79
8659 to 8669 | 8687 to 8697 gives -4497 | 59.9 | 75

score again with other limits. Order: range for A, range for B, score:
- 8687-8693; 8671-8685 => 1.07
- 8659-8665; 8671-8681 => 1.28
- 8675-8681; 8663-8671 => 0.85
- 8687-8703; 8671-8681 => 1.05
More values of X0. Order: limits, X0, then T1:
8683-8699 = 9.19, 8.29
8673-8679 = 8.91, 7.78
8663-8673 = 8.56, 7.17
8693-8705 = 9.24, 8.39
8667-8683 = 9.98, 9.96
